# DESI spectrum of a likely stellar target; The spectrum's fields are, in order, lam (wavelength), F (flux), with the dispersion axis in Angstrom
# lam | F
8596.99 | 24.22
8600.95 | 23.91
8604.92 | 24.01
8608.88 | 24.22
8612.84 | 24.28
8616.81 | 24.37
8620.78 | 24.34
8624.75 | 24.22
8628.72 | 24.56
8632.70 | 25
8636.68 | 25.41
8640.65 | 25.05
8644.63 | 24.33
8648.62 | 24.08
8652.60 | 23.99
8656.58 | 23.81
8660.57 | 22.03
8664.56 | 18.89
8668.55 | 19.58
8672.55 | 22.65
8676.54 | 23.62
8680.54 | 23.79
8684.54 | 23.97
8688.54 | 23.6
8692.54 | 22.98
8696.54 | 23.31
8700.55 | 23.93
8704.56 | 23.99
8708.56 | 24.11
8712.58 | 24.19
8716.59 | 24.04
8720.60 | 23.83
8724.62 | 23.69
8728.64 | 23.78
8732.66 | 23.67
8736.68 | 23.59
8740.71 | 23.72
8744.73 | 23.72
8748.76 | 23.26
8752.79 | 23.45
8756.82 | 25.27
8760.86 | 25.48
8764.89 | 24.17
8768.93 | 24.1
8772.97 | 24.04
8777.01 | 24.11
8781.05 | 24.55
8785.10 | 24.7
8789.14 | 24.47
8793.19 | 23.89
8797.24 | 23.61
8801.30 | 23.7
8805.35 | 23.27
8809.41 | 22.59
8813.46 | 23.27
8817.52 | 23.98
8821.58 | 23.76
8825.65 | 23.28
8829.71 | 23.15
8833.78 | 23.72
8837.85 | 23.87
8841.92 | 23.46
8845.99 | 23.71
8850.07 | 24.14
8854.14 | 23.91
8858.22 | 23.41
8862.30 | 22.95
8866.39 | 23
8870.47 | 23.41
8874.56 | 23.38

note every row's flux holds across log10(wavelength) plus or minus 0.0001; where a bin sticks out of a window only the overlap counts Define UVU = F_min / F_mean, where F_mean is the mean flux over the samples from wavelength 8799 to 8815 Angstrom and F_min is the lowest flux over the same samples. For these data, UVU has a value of 0.973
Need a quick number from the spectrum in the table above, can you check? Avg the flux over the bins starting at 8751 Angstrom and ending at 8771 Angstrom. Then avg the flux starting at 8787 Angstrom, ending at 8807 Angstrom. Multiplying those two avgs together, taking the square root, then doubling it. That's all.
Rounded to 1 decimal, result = 48.3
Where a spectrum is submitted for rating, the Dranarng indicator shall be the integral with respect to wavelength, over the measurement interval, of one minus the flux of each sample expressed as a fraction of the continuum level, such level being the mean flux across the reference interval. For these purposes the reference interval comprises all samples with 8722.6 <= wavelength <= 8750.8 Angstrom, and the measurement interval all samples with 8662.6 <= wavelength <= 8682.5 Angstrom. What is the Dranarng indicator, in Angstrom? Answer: 1.6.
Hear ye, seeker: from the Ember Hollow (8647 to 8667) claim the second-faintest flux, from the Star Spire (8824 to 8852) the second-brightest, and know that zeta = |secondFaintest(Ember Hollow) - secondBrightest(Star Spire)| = 1.8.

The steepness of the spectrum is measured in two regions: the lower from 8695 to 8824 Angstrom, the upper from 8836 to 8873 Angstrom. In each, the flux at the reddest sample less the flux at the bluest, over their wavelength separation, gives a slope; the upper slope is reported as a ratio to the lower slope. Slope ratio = -3.9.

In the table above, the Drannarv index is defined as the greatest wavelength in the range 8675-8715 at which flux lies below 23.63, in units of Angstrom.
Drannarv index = 8696.54 Angstrom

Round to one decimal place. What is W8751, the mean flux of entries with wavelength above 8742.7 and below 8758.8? 23.9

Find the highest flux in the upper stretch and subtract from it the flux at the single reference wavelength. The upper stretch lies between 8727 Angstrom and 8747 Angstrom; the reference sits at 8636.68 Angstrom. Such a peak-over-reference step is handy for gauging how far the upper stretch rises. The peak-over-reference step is -1.6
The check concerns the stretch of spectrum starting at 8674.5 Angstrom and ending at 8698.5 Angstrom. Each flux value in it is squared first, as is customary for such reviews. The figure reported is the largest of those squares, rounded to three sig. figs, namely 575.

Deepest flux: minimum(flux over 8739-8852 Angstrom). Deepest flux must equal 22.59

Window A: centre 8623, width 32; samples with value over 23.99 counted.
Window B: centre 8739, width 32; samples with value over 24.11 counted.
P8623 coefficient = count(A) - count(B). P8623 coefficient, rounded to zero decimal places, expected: 8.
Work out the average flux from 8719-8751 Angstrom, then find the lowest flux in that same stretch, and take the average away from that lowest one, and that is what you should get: -0.4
